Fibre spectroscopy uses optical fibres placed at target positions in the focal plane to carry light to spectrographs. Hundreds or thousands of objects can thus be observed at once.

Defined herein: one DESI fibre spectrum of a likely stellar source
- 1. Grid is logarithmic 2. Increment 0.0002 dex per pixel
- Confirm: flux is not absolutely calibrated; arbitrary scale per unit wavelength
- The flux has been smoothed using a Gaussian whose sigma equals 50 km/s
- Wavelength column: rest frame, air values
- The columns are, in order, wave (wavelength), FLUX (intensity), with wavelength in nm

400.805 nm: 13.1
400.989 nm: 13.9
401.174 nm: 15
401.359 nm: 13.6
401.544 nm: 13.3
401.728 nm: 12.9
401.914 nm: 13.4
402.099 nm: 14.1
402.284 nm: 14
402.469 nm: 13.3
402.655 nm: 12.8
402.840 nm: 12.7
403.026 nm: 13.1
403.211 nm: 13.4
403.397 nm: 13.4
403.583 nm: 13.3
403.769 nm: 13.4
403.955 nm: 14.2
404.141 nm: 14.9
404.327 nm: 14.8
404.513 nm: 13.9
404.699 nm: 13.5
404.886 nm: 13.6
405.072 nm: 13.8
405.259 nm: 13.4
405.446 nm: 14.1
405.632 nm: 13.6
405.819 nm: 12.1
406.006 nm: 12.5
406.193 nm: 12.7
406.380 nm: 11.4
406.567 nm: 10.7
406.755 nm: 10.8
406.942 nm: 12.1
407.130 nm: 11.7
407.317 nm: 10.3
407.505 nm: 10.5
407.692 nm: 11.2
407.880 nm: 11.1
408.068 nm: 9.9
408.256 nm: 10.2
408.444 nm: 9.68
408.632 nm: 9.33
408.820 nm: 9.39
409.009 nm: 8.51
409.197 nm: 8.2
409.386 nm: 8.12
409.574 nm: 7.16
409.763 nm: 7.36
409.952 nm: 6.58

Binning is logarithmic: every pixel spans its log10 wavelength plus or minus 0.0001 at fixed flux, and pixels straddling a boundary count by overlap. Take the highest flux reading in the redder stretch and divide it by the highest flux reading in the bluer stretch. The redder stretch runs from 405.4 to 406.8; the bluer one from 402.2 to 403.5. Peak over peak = 1.01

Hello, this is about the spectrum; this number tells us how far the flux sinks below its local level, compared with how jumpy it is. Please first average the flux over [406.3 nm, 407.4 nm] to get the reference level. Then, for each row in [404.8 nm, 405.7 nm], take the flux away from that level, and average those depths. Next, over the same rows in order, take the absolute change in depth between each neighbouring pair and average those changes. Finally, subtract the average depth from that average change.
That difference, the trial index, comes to 3.0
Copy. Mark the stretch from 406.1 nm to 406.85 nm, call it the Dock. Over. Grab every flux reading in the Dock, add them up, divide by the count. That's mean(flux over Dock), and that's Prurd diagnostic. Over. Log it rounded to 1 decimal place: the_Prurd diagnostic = 11.4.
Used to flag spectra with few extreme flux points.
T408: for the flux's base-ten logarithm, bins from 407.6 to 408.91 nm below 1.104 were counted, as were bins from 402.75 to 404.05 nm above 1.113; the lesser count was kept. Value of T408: 6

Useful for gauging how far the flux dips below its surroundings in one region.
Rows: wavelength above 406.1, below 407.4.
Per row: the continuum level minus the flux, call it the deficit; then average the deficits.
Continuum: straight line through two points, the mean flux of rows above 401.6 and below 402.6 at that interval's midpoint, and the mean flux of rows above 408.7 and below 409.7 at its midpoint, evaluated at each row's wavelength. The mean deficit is -1.3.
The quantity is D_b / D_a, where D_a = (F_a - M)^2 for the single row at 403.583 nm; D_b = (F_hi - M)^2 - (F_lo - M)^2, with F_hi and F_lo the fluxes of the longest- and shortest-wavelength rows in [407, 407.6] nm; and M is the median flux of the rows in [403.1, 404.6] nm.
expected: 50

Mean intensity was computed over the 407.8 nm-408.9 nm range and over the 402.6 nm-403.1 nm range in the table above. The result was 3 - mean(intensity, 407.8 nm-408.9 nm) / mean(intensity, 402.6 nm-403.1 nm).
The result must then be 2.23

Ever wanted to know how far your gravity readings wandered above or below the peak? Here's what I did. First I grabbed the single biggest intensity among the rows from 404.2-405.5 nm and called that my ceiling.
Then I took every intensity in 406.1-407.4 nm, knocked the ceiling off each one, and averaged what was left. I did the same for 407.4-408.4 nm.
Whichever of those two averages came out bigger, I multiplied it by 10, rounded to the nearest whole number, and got -34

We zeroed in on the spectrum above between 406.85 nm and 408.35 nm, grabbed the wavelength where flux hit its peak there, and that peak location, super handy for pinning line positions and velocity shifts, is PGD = 406.942 nm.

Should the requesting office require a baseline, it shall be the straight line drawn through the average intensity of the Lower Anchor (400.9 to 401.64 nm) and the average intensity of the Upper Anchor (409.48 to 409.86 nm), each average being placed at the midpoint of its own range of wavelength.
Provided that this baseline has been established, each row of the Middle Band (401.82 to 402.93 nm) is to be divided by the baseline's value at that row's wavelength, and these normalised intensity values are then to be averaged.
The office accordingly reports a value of 1.02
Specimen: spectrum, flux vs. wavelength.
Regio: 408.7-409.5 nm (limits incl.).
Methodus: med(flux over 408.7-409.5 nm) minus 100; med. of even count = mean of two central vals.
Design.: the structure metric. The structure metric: -91.6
